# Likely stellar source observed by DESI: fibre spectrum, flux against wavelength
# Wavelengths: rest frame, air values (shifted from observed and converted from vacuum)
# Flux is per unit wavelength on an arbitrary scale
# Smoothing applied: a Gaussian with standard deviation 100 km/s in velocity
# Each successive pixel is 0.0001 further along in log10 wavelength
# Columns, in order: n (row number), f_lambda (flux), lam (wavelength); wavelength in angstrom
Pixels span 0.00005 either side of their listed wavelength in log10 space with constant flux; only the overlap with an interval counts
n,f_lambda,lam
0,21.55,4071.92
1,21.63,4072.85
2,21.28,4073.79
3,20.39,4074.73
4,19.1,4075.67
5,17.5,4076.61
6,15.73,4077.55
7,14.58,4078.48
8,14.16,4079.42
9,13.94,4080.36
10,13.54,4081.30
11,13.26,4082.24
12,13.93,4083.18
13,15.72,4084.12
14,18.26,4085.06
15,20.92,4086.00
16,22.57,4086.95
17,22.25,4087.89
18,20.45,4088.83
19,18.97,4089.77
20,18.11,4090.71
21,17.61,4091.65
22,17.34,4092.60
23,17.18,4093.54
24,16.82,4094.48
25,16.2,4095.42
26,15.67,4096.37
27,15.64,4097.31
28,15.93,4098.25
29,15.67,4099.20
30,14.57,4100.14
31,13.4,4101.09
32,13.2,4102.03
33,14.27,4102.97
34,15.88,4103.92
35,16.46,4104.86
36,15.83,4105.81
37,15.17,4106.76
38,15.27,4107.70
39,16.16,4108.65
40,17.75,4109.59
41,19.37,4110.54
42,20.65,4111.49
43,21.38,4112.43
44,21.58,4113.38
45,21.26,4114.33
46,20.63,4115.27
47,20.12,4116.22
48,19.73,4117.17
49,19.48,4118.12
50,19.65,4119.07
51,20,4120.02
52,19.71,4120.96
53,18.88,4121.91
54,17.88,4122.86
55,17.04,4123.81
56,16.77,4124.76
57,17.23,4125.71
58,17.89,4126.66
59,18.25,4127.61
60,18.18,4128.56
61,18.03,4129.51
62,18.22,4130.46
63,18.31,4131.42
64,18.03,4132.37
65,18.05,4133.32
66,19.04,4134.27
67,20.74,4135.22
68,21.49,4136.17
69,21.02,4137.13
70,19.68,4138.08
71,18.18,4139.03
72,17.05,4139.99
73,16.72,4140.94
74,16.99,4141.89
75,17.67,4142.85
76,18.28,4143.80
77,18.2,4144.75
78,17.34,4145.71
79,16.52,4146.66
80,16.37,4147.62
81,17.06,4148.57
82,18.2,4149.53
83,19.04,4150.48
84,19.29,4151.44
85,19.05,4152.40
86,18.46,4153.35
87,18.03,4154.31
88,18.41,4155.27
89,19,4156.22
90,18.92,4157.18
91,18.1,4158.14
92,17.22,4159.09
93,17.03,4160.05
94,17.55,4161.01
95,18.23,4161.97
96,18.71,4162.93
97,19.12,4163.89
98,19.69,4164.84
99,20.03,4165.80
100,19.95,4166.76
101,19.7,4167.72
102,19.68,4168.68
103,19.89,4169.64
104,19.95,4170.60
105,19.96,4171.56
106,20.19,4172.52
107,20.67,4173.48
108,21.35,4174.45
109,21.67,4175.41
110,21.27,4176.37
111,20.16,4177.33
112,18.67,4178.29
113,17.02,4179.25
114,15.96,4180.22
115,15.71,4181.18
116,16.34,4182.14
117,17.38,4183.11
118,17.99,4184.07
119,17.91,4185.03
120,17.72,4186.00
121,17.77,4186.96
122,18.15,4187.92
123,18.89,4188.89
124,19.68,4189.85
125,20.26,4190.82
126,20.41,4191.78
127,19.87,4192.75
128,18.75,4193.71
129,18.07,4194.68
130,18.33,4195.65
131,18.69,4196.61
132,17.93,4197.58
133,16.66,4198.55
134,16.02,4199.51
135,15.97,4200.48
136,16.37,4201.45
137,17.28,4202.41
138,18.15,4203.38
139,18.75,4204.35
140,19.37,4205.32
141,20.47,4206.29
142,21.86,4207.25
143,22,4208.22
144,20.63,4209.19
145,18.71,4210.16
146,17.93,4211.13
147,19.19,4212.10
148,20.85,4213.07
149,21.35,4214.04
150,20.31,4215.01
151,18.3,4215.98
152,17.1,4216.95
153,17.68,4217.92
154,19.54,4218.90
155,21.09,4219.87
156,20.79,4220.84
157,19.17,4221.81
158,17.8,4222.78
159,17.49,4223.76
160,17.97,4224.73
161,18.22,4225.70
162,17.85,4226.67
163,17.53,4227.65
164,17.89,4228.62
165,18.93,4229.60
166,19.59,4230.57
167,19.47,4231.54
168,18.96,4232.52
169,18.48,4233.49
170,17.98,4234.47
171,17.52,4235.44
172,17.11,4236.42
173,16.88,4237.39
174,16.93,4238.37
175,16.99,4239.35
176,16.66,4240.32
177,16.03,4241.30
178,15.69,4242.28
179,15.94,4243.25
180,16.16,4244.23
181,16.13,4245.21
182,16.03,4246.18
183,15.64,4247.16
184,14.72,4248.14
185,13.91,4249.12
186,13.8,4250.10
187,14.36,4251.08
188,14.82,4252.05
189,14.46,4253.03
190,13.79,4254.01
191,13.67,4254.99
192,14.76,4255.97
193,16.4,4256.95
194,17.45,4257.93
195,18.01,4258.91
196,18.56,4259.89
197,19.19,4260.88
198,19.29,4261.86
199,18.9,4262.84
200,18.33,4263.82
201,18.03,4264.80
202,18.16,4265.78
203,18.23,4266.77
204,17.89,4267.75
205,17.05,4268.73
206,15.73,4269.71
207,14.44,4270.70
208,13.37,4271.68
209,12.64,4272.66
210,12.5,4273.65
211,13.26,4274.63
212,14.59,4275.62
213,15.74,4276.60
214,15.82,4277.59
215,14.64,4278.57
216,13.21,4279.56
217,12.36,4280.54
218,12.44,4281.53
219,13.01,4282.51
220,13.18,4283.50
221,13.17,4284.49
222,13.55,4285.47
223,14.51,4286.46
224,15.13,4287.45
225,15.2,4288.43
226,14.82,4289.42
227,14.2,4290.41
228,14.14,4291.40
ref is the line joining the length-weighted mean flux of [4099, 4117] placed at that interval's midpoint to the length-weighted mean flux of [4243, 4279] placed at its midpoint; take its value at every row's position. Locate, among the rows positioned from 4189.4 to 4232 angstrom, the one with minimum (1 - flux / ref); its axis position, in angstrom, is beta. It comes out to 4208.22 angstrom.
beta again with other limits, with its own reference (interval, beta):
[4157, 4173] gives 4172.52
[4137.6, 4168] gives 4165.80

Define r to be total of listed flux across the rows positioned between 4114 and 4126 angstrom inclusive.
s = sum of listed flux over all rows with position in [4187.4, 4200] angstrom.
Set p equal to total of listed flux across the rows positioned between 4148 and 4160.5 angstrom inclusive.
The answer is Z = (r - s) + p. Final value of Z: 244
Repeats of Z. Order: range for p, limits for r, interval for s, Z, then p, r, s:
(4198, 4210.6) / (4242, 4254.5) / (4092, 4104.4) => 236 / 242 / 195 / 202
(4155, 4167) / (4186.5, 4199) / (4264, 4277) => 284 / 242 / 243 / 202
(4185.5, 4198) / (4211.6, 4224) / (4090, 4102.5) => 288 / 245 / 251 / 207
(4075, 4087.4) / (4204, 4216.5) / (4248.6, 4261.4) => 270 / 213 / 260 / 203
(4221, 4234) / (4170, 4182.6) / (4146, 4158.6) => 252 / 239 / 249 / 236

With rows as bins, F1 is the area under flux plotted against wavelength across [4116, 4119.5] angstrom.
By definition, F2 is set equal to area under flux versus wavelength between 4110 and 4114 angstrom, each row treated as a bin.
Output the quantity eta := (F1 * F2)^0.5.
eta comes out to 75.5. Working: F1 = 68.9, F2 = 83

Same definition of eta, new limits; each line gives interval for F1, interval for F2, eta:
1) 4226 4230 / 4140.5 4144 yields 66.2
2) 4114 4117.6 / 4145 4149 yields 70.5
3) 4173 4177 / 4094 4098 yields 73.9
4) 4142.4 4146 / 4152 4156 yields 69.2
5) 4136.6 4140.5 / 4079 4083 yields 63.7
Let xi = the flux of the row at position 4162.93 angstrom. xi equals 18.71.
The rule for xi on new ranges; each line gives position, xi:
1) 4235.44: 17.52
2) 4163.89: 19.12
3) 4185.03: 17.91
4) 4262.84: 18.9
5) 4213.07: 20.85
